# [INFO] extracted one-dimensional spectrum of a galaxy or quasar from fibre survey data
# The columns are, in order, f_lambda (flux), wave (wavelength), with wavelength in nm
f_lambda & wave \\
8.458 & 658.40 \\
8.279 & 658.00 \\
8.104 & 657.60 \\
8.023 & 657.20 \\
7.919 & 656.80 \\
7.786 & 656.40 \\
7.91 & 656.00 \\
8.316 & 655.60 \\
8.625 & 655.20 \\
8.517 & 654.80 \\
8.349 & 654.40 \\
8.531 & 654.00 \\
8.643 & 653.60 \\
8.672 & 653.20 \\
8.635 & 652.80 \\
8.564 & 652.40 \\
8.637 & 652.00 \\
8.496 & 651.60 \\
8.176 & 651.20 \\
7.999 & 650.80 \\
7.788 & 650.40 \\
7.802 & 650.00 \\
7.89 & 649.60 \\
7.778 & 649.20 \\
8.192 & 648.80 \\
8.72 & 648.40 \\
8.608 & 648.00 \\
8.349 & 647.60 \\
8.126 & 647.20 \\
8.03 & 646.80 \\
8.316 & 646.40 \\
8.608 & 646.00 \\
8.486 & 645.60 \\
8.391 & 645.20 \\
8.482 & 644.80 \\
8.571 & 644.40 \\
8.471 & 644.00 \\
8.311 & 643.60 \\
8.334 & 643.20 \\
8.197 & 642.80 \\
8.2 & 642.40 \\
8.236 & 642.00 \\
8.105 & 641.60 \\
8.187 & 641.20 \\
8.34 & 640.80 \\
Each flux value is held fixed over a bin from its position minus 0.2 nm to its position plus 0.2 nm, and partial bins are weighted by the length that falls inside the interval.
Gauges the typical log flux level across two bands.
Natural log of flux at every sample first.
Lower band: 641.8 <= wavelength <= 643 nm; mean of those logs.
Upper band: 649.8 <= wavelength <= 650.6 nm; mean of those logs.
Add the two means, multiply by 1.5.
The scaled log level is 6.24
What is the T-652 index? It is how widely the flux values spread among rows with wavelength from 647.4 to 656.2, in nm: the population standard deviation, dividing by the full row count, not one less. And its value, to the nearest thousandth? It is 0.322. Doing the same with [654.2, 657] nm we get 0.305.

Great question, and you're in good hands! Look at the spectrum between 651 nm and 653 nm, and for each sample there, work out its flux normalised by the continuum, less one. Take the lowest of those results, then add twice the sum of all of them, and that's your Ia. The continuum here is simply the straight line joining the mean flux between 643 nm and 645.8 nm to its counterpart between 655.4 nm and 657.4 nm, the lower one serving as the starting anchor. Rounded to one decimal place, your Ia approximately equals 0.4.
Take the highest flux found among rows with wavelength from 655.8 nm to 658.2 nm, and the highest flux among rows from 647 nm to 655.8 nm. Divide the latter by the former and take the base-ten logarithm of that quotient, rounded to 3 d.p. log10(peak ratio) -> 0.023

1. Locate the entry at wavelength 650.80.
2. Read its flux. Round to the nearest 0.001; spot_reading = 7.999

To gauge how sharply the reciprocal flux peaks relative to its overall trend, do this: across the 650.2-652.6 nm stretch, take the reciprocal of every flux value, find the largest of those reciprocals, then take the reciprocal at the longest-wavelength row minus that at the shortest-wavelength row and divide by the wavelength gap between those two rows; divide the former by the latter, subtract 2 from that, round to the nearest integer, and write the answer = -24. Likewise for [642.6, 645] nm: -62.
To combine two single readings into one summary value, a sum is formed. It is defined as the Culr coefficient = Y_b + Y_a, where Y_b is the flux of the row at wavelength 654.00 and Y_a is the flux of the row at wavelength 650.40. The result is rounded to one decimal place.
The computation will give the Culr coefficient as 16.3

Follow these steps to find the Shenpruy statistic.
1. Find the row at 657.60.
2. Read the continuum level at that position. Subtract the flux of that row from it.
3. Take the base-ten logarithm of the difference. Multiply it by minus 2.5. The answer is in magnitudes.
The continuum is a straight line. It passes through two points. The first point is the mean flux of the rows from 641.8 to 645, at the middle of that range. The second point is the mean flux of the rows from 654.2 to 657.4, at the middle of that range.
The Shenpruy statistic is 3.2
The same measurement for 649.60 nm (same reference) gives 1.1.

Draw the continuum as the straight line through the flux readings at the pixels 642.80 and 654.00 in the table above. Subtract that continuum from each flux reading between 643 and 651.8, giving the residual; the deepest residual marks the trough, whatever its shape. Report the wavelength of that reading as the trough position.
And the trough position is 650.40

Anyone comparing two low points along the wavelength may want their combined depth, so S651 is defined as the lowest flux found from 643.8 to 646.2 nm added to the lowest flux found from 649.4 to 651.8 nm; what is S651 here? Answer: 16.2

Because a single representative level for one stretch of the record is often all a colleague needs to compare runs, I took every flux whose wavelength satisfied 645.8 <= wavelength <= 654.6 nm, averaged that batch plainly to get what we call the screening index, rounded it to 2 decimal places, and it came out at 8.31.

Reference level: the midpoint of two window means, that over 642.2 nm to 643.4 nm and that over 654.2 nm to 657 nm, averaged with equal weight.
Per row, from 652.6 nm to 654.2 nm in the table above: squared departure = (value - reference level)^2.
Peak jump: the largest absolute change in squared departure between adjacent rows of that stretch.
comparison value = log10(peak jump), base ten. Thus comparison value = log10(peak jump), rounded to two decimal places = -1.09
